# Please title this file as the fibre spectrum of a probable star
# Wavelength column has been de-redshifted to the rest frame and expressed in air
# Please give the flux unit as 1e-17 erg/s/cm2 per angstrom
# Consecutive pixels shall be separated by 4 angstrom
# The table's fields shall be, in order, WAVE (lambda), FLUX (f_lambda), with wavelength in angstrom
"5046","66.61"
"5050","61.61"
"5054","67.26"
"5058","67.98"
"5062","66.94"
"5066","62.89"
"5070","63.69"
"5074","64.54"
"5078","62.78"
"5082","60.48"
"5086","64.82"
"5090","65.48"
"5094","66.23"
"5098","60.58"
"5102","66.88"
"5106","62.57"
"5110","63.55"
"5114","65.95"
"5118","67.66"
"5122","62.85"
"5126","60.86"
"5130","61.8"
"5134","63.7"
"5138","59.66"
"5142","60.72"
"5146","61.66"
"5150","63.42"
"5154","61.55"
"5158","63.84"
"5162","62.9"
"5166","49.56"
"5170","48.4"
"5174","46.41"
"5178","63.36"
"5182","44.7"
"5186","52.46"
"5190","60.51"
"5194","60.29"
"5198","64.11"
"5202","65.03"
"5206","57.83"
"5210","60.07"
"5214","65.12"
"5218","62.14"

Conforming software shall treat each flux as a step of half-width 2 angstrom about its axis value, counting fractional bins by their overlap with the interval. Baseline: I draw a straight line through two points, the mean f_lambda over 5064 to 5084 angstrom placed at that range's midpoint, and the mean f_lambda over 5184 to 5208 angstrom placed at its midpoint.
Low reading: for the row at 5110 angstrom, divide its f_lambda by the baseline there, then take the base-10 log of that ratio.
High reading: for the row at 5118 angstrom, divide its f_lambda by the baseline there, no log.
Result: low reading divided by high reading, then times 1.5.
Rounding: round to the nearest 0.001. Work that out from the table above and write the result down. 0.014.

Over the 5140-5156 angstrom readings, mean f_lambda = 61.8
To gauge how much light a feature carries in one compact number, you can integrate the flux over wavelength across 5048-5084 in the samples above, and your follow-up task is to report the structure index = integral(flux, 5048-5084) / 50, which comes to 46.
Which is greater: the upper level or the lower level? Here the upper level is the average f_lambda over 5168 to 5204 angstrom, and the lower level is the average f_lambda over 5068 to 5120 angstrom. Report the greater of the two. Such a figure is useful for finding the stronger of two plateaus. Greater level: 64.2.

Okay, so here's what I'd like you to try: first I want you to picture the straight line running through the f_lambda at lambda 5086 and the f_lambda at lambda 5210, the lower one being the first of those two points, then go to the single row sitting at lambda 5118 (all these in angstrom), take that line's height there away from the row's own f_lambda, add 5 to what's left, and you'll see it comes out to 9.1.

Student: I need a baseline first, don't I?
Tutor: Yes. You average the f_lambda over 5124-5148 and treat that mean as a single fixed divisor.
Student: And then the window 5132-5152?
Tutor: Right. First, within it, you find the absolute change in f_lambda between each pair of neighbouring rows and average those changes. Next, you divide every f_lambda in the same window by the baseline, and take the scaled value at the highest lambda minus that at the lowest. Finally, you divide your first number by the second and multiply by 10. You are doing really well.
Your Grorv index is -4276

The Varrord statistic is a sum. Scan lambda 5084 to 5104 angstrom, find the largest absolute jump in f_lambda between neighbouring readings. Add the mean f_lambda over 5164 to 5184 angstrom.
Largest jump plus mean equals 57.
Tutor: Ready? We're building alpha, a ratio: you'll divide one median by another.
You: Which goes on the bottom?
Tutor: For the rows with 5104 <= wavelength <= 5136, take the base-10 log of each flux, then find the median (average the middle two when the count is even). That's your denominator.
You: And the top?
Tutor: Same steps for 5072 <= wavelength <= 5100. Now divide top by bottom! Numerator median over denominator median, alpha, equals 1.01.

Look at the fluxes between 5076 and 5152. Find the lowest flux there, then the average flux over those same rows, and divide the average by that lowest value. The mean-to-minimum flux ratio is 1.06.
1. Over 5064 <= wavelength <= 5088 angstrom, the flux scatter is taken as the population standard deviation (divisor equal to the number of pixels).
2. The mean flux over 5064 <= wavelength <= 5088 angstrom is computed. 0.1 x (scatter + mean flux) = 6.46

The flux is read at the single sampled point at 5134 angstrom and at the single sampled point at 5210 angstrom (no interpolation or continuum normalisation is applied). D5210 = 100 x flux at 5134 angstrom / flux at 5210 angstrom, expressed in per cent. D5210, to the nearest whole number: 106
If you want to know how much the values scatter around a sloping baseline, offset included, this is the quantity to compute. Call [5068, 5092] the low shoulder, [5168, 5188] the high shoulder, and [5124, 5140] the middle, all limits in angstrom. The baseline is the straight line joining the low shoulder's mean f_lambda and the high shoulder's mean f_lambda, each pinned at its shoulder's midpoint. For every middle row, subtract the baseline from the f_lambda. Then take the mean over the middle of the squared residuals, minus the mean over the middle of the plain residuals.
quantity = 18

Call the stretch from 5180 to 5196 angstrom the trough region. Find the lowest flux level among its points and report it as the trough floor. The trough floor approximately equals 44.7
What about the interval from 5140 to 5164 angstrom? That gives 60.72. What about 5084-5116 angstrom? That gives 60.58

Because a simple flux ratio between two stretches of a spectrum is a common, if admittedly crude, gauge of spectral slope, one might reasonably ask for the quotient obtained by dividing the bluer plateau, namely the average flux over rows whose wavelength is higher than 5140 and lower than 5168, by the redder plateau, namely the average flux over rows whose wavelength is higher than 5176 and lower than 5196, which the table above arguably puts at 1.08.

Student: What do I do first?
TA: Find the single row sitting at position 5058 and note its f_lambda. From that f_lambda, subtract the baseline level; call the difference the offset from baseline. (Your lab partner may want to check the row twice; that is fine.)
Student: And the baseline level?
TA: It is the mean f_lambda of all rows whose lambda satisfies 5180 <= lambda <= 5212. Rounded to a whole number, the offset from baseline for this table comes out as 10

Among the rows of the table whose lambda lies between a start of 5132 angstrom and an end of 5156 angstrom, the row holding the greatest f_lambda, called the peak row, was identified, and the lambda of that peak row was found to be 5134 angstrom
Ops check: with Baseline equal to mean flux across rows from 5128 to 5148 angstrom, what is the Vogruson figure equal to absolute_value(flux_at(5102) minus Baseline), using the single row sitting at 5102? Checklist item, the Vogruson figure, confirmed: 5.4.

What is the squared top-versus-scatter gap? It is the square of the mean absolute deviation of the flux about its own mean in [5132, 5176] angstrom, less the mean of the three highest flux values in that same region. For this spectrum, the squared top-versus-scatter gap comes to 3373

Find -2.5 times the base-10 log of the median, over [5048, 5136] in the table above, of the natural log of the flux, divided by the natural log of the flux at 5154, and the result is -0.01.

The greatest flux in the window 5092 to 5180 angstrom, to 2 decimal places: 67.66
